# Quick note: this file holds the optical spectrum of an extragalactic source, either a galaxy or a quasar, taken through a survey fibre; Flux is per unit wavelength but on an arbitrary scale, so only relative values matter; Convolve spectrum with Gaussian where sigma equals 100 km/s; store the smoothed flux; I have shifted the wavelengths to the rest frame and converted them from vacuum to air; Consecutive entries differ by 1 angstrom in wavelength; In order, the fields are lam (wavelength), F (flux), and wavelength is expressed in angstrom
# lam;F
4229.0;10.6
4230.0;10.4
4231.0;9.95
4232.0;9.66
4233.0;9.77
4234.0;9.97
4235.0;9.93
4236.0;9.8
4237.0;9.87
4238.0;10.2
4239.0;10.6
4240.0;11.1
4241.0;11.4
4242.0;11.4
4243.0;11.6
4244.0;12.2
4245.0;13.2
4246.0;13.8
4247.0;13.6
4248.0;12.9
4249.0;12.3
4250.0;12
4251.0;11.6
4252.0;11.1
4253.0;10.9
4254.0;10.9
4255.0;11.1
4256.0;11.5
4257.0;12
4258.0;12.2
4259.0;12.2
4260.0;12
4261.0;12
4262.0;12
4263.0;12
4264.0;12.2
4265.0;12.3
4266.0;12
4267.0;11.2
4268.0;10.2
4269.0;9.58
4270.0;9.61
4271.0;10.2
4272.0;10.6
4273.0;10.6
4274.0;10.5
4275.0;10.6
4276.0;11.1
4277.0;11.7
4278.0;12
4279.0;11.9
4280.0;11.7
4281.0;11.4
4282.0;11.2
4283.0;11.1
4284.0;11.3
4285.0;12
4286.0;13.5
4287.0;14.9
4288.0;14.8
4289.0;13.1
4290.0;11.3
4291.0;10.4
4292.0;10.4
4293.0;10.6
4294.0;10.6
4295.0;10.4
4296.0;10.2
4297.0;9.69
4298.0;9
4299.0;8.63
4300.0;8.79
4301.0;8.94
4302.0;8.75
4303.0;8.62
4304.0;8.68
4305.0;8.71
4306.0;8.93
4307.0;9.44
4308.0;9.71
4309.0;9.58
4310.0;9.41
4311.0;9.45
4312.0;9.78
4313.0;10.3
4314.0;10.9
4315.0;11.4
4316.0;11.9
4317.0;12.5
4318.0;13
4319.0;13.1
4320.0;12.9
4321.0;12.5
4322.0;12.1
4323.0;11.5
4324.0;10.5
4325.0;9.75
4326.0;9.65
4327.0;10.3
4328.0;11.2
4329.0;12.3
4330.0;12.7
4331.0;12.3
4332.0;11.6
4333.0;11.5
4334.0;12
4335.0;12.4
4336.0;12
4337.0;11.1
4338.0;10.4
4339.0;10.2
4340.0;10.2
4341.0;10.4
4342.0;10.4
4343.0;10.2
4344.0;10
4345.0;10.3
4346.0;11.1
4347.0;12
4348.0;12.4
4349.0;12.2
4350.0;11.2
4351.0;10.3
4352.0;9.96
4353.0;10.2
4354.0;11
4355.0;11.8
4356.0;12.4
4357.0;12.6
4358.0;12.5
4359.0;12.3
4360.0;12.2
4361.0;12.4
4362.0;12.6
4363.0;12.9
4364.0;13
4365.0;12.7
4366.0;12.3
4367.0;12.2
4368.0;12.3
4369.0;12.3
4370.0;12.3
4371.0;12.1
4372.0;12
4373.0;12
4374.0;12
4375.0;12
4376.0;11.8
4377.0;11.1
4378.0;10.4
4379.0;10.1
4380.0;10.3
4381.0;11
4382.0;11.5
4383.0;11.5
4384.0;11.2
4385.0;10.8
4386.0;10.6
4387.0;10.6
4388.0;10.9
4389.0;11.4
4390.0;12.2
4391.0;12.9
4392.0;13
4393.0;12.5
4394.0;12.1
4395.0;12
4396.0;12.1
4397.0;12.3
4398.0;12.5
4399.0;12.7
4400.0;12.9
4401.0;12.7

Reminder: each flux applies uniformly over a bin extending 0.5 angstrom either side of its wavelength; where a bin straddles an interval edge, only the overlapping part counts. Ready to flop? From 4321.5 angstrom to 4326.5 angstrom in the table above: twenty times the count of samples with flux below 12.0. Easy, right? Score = 80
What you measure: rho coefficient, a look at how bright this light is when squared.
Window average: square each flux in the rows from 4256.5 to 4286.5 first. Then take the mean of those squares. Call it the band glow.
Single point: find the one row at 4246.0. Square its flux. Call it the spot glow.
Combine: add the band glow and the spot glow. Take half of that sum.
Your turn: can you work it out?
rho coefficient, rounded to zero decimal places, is 161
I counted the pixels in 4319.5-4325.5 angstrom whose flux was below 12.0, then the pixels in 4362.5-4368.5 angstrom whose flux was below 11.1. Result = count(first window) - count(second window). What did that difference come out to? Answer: 3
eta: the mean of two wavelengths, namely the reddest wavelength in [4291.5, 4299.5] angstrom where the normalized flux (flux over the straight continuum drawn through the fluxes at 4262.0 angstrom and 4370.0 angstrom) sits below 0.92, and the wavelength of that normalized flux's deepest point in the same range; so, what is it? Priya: 4299.0 angstrom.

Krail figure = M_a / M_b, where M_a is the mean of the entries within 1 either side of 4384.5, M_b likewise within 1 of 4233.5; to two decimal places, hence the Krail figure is 1.11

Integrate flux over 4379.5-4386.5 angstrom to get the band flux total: 77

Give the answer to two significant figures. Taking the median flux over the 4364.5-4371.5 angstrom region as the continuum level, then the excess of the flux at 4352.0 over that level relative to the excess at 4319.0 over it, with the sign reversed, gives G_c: 2.9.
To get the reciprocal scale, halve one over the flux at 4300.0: 0.057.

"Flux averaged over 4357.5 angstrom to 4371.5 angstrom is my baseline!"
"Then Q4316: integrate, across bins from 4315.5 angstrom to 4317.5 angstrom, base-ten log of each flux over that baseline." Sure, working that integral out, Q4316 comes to -0.02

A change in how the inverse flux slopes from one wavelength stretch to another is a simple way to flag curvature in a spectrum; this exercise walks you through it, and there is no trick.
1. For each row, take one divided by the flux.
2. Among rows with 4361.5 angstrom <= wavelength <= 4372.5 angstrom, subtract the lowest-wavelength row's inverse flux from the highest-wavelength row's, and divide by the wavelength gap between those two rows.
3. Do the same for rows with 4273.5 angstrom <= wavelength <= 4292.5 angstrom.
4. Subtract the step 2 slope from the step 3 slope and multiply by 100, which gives -0.03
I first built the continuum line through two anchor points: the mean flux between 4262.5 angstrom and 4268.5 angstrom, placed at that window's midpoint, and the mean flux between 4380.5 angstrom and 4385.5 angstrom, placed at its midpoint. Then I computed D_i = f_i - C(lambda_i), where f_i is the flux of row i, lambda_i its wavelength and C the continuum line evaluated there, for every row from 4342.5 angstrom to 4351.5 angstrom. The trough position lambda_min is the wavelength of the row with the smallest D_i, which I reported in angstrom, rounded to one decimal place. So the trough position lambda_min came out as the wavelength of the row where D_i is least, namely 4344.0 angstrom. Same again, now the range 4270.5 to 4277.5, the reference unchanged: 4271.0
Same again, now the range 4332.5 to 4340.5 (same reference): 4339.0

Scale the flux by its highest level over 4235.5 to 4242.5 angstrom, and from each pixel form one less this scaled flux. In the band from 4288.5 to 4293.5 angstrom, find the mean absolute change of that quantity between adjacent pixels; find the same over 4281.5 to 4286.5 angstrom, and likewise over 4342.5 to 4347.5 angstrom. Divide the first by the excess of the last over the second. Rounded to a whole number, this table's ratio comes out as -10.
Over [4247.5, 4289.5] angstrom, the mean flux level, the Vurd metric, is 11.7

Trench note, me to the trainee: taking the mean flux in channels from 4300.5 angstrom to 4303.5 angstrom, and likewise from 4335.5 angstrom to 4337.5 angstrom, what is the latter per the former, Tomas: 1.3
